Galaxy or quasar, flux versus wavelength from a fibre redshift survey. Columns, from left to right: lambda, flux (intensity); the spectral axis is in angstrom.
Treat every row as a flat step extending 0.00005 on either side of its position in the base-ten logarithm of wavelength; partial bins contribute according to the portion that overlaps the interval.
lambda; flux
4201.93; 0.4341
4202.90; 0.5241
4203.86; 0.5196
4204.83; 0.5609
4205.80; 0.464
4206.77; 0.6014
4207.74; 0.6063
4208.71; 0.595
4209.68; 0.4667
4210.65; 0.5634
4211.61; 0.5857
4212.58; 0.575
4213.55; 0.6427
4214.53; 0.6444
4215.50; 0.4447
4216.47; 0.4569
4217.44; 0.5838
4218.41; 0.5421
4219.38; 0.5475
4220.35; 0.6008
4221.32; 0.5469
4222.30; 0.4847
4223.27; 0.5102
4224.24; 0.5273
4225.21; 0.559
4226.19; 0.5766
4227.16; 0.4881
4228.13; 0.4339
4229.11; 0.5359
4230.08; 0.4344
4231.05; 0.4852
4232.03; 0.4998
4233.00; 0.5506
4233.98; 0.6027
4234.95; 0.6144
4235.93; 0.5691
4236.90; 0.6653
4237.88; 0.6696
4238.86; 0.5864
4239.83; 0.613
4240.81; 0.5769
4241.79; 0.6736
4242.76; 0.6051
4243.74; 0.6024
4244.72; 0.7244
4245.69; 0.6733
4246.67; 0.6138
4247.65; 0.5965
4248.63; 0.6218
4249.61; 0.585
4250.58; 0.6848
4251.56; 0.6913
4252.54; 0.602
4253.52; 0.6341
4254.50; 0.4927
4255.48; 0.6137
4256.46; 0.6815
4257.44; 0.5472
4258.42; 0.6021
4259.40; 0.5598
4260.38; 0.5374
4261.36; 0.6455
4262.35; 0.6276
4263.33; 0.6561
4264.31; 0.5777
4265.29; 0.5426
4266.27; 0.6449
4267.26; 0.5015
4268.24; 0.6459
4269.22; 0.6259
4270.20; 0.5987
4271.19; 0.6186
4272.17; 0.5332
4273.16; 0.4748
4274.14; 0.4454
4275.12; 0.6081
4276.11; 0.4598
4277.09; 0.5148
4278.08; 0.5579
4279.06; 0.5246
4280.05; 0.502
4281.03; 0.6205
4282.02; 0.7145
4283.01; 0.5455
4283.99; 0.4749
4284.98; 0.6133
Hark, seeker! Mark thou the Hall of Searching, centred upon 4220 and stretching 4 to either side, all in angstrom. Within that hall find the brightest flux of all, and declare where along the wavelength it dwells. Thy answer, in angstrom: 4220.35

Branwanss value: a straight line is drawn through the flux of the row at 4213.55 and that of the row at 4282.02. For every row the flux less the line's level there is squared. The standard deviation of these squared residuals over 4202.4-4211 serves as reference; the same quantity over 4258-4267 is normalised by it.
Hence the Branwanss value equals 0.8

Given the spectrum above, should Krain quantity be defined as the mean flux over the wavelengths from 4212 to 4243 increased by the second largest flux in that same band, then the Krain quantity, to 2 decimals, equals 1.23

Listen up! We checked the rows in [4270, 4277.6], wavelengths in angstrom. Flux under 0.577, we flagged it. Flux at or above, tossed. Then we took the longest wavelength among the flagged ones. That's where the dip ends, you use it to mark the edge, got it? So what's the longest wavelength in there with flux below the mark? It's 4277.09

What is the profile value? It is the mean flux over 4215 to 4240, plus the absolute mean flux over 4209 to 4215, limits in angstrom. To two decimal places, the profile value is 1.12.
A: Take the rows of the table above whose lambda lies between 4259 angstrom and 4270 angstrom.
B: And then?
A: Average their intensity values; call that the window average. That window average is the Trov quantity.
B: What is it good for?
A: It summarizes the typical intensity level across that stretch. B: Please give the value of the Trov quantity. 0.60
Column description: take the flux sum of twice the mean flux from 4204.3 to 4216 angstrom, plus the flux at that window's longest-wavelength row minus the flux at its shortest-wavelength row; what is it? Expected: 1.01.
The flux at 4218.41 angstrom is 0.5421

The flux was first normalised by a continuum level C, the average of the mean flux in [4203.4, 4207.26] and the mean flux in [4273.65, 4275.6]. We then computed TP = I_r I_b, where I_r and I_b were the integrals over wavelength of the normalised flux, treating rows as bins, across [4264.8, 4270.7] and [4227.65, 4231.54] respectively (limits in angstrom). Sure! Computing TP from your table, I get 23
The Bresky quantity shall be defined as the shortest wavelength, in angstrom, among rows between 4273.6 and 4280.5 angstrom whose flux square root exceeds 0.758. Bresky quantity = 4275.12 angstrom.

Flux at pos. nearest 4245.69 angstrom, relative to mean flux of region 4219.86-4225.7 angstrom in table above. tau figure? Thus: 1.25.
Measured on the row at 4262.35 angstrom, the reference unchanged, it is 1.17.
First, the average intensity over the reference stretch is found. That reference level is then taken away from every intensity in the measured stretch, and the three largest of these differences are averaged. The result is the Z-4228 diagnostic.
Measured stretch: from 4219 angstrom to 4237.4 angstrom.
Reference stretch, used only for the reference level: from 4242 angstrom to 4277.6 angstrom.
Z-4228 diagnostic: 0.033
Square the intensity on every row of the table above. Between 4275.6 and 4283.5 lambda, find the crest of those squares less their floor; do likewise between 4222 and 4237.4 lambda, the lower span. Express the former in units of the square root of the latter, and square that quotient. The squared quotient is 0.4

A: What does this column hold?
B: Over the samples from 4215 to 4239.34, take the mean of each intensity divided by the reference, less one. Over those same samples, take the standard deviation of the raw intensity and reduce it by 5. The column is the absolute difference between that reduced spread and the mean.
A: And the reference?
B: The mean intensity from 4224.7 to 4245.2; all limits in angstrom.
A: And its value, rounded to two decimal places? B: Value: 4.88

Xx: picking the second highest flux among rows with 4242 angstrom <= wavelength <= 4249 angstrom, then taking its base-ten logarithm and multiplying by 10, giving -1.7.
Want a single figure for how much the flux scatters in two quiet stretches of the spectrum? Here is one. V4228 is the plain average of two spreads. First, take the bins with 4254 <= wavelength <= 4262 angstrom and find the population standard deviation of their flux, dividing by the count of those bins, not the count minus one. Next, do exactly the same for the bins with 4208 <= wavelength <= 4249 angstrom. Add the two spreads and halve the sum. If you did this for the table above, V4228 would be 0.064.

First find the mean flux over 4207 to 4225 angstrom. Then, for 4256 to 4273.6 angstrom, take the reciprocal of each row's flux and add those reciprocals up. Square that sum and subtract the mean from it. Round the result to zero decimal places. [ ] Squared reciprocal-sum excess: 948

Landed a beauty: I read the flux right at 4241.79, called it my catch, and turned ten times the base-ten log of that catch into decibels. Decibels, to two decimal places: -1.72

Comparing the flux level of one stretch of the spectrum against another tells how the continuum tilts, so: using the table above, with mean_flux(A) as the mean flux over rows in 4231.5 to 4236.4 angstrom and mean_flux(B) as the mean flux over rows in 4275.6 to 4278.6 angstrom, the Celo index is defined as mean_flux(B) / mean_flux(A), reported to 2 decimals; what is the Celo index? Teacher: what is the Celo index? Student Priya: 0.90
